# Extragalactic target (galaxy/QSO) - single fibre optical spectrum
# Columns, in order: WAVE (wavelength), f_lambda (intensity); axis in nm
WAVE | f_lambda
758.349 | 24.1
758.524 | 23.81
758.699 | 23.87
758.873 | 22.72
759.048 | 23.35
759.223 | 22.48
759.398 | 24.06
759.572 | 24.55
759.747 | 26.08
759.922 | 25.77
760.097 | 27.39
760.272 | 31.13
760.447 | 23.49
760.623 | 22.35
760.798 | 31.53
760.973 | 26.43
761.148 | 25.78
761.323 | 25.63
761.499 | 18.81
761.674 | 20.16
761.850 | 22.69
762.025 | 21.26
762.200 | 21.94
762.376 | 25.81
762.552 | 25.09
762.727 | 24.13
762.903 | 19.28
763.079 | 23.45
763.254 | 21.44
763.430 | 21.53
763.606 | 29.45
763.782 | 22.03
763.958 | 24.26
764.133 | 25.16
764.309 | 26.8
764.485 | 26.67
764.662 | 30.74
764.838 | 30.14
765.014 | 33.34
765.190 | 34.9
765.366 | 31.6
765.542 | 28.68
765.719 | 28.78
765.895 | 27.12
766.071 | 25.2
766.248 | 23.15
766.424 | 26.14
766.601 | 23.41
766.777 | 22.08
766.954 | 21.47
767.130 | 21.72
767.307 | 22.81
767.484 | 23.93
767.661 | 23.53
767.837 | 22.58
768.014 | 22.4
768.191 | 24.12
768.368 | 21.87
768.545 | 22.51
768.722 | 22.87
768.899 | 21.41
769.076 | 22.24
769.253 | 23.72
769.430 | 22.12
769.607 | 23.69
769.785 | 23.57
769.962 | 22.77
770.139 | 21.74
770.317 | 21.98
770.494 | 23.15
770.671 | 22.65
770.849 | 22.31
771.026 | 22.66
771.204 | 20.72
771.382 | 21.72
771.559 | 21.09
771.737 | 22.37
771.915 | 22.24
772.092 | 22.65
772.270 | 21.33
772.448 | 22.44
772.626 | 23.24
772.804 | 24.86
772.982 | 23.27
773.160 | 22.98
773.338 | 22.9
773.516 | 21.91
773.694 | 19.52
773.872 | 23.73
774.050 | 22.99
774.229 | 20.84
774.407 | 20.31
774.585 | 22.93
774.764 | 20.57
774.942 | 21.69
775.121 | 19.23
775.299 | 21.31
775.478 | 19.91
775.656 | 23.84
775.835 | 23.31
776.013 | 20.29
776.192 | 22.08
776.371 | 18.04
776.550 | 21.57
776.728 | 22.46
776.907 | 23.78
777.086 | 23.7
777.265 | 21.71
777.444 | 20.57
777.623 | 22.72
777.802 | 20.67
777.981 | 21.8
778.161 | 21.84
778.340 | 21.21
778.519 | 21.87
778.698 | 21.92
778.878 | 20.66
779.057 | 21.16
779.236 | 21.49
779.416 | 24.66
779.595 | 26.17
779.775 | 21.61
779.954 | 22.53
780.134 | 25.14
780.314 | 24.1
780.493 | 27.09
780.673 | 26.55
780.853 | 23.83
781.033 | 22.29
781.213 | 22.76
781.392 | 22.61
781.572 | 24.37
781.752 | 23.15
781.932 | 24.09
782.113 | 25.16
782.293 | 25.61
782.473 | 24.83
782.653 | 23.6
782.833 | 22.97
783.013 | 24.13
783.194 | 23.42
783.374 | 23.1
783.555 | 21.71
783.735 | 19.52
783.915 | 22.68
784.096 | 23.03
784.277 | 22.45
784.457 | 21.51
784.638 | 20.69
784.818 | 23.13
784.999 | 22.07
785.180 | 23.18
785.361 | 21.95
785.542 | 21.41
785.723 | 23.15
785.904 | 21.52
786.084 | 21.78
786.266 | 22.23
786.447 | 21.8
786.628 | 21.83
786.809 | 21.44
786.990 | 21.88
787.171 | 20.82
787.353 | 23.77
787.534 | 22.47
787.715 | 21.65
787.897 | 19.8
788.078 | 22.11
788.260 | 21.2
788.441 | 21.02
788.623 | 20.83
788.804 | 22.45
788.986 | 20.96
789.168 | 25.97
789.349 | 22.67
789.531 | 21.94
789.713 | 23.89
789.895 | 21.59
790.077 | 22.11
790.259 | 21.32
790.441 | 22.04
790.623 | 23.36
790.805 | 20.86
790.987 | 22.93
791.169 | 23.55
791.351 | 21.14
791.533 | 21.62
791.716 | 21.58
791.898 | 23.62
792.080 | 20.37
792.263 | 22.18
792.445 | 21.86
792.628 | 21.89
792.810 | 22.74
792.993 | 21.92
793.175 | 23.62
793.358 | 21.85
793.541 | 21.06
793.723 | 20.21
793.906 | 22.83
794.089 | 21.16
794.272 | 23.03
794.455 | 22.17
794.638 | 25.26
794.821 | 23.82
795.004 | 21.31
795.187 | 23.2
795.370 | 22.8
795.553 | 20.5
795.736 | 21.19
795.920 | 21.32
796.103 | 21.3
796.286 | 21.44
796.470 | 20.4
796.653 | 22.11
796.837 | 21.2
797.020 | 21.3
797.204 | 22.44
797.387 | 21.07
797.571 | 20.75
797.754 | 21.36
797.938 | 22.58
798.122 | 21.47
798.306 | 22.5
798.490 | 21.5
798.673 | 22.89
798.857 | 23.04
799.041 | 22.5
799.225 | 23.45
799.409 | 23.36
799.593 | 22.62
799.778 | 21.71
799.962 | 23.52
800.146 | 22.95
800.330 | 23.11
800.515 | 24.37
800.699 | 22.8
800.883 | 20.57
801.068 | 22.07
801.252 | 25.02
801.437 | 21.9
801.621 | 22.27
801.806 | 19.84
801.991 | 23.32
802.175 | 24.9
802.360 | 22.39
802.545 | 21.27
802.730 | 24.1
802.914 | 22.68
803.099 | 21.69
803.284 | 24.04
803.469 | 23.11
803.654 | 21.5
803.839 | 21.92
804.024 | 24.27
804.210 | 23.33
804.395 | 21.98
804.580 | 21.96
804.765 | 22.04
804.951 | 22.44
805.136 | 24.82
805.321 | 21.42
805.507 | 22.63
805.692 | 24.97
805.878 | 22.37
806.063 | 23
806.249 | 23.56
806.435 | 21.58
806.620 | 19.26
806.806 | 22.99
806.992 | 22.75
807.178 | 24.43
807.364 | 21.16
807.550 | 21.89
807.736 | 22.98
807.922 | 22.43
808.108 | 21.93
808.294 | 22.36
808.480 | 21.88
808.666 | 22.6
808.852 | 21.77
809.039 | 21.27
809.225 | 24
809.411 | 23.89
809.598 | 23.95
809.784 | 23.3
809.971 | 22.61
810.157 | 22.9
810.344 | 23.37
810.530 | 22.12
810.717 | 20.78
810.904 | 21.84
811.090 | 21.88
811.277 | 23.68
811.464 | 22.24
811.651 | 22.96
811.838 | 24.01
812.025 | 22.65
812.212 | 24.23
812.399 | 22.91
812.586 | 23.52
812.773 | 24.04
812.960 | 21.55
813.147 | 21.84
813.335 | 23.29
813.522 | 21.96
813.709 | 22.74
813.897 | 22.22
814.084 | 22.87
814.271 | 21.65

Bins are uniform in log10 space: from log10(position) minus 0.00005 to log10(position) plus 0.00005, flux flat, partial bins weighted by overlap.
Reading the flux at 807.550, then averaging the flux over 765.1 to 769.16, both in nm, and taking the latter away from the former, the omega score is -2.7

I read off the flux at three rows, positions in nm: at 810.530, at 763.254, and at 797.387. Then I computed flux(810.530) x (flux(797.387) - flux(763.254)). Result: -8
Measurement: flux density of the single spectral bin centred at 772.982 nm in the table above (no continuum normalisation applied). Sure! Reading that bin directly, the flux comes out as 23.27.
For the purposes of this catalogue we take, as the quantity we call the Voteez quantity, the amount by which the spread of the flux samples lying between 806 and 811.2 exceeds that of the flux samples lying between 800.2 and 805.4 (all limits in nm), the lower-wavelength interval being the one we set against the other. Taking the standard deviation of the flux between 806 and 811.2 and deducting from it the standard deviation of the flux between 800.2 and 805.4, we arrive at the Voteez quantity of -0.2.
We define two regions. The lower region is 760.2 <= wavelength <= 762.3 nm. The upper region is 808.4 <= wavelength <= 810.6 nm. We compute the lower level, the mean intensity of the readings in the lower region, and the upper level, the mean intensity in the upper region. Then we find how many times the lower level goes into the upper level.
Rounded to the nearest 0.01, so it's 0.94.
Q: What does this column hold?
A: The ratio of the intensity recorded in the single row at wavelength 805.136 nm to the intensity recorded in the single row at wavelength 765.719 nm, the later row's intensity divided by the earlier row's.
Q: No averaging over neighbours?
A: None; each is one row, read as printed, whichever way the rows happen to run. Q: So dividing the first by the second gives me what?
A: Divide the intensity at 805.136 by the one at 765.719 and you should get 0.86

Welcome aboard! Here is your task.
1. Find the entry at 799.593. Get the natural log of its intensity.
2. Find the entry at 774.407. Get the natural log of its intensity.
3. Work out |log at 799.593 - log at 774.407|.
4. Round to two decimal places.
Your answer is 0.11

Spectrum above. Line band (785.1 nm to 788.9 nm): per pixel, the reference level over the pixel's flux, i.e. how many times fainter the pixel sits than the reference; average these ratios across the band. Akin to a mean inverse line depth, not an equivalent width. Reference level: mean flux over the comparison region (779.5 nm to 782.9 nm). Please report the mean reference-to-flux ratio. 1.11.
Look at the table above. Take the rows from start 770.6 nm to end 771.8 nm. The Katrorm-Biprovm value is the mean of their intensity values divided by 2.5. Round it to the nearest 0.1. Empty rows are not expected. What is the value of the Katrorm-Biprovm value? 8.8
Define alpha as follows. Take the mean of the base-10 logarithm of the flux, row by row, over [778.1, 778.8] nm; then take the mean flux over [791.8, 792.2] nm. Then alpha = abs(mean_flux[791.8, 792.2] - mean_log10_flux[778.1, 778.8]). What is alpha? 20.7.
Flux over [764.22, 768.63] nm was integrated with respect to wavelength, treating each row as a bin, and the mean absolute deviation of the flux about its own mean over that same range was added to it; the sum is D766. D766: 117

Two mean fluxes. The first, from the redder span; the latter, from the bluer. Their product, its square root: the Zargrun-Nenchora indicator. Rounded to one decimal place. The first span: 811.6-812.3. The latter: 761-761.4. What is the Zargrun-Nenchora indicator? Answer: 24.6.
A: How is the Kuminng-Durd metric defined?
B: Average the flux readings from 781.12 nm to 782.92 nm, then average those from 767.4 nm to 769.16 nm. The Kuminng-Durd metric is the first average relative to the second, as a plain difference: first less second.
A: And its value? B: 1.2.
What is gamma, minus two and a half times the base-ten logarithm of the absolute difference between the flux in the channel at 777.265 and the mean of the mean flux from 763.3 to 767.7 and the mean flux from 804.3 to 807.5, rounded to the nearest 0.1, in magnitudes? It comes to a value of -1.1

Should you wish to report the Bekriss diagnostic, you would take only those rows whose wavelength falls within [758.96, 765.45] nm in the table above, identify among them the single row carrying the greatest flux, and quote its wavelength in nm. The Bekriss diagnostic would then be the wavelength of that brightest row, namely 765.190 nm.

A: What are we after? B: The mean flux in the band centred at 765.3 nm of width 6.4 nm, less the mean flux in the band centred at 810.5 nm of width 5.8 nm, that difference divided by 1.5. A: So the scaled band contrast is 1.6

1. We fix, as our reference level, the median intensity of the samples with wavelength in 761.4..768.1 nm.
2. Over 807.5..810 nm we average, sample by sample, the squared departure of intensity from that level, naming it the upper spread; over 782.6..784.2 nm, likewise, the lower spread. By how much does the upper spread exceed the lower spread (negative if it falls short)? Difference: -1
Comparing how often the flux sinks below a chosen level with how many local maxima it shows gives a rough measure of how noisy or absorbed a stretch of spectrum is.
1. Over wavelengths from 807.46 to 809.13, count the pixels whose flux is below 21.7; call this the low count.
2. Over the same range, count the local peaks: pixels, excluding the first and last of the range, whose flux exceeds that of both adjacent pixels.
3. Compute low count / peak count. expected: 0.33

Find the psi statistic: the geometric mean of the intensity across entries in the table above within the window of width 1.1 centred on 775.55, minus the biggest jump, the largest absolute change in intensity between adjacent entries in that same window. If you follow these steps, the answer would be 17.3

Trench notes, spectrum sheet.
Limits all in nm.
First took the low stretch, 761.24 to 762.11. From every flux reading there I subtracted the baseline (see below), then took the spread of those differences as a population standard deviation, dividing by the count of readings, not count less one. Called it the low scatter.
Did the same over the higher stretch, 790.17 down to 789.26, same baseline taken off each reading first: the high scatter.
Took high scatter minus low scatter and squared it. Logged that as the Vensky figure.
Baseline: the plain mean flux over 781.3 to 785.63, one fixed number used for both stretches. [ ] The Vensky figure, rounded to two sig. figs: 2.4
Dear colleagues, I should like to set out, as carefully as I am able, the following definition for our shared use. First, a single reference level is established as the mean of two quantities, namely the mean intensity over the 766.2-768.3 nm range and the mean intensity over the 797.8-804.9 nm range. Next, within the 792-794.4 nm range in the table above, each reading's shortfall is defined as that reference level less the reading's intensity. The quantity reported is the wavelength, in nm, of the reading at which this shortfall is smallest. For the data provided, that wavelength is 793.175 nm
